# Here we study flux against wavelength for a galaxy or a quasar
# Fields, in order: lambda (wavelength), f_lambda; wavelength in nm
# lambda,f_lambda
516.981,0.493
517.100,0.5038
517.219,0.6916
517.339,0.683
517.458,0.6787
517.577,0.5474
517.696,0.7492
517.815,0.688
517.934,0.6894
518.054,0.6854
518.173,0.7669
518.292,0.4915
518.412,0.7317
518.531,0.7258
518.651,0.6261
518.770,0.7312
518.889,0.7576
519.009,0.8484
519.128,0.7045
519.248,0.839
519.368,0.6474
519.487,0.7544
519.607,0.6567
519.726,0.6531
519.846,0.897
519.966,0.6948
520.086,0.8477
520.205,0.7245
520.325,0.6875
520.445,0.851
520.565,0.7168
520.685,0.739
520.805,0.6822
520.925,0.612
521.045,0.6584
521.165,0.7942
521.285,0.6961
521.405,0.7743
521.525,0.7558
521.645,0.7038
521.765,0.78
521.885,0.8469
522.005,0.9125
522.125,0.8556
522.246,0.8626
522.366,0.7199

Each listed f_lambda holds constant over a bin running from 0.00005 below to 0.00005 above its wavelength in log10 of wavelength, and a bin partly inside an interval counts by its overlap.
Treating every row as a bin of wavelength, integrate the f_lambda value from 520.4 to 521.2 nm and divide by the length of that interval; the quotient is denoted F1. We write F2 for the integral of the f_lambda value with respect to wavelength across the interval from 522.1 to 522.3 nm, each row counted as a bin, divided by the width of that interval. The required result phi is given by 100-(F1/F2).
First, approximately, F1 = 0.72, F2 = 0.86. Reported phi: 99.2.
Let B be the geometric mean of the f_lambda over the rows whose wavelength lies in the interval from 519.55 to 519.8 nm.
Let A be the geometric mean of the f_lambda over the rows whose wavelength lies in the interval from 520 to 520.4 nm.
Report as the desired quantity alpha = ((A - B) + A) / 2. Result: 0.42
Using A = 0.75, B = 0.65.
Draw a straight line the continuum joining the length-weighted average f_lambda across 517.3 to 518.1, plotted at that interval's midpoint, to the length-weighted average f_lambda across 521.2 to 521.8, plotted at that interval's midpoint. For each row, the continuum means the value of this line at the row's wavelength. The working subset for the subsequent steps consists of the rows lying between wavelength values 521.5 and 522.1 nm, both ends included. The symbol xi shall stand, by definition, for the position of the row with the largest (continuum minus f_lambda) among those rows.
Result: 521.645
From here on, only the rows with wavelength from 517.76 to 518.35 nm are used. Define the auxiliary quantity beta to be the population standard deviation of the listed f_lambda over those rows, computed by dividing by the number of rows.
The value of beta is 0.092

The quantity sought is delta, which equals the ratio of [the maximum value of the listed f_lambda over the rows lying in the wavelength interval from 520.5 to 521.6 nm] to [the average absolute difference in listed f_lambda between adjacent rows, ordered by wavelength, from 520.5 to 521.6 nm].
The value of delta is 12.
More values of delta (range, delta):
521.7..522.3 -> 19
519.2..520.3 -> 6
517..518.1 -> 10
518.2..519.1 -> 9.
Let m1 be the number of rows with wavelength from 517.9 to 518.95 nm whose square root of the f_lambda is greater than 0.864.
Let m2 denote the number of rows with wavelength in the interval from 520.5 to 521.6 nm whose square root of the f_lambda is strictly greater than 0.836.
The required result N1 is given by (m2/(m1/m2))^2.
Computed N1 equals 156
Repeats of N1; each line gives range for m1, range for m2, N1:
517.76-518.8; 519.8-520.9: 1296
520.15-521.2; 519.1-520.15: 156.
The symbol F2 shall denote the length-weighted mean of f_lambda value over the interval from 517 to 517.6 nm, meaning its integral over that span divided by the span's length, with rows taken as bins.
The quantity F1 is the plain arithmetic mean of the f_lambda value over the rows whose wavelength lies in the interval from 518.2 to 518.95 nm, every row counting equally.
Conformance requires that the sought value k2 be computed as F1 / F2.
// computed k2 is 1.10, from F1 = 0.68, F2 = 0.62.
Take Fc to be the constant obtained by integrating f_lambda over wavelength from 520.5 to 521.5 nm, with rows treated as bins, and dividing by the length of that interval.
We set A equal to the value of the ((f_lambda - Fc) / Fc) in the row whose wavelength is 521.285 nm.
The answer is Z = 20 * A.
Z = 0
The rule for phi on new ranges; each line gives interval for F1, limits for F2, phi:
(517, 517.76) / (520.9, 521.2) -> 99.1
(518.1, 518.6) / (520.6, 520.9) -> 99.0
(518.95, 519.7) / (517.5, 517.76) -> 98.9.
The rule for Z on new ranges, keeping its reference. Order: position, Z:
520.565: 0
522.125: 4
